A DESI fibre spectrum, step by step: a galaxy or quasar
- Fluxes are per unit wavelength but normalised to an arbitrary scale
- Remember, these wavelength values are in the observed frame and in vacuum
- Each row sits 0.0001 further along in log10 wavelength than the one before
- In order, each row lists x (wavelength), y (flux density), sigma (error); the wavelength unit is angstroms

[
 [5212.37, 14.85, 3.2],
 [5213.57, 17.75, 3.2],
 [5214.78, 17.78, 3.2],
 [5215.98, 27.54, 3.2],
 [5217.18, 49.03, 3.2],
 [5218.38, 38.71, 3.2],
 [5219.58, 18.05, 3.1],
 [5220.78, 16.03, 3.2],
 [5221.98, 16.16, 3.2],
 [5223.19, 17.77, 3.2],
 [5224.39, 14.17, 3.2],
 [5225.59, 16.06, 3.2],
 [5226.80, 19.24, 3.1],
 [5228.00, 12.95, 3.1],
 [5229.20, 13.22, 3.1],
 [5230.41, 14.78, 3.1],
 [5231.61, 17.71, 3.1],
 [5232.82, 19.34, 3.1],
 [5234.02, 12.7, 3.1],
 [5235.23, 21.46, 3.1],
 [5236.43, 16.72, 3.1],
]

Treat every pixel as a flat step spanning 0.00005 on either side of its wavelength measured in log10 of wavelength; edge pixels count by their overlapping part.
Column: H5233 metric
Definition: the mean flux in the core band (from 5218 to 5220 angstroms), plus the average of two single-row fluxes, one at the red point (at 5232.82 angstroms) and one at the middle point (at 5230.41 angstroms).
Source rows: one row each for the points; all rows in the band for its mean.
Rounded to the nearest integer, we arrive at 45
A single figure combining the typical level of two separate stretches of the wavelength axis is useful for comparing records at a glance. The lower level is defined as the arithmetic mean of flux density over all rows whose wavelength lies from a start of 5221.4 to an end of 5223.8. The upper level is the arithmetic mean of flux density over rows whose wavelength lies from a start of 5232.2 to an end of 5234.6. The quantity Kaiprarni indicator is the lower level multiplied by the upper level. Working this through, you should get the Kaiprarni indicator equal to 272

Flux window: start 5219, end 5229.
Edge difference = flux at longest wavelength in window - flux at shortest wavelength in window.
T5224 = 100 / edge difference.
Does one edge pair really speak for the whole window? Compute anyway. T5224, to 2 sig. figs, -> -20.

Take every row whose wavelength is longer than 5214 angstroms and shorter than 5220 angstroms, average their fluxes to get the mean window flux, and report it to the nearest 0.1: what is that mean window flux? 30.2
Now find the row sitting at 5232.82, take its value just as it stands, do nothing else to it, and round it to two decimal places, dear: 19.34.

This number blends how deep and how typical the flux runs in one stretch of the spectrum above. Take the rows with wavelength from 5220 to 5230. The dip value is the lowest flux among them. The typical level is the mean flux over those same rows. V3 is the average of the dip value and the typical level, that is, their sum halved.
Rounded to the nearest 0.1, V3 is 14.3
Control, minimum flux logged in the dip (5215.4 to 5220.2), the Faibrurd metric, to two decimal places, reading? 18.05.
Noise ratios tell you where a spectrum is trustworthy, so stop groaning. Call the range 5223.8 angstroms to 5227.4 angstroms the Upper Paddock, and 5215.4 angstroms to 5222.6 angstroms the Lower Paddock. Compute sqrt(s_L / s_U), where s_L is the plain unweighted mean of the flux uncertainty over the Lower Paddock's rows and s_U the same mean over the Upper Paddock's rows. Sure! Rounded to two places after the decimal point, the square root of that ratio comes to 1.00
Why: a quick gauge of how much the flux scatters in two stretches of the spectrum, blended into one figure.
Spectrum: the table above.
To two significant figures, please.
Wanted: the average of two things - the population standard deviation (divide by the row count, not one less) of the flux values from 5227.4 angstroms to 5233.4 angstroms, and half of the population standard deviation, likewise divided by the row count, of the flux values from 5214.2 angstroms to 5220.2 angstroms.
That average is 4.3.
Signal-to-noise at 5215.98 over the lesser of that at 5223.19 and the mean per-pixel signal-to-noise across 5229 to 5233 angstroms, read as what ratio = 1.6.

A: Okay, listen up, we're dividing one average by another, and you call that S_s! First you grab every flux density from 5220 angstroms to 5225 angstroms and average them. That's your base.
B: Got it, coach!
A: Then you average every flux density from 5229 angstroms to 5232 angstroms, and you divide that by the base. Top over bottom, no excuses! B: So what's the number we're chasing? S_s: 0.95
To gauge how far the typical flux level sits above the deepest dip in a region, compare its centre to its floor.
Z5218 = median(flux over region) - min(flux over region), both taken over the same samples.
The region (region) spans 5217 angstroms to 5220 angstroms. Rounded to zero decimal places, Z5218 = 21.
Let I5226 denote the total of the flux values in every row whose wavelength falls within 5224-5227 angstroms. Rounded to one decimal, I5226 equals 49.5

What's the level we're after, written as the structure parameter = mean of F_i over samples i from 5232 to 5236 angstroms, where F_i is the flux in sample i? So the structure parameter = 17.8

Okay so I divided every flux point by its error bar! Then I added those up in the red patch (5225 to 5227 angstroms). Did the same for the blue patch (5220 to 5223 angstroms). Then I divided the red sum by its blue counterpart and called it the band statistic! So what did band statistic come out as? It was 1.1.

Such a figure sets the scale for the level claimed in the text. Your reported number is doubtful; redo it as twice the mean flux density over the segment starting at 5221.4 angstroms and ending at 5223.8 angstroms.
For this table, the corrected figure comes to 34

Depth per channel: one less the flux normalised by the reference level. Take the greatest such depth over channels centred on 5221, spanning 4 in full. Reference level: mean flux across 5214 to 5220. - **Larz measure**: 0.47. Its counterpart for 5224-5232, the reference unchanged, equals 0.57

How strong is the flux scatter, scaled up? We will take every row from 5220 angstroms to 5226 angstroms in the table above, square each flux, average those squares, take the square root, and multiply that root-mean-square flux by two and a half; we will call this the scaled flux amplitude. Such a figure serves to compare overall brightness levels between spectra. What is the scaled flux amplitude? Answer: 40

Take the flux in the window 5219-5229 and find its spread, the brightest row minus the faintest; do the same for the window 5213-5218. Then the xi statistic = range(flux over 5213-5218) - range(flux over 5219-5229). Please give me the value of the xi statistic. 25.0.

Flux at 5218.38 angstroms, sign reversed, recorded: -38.7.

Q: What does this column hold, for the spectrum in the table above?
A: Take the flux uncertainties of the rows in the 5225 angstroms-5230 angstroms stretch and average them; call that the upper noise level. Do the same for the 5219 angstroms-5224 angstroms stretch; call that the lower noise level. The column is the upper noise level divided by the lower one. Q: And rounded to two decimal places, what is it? 0.98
